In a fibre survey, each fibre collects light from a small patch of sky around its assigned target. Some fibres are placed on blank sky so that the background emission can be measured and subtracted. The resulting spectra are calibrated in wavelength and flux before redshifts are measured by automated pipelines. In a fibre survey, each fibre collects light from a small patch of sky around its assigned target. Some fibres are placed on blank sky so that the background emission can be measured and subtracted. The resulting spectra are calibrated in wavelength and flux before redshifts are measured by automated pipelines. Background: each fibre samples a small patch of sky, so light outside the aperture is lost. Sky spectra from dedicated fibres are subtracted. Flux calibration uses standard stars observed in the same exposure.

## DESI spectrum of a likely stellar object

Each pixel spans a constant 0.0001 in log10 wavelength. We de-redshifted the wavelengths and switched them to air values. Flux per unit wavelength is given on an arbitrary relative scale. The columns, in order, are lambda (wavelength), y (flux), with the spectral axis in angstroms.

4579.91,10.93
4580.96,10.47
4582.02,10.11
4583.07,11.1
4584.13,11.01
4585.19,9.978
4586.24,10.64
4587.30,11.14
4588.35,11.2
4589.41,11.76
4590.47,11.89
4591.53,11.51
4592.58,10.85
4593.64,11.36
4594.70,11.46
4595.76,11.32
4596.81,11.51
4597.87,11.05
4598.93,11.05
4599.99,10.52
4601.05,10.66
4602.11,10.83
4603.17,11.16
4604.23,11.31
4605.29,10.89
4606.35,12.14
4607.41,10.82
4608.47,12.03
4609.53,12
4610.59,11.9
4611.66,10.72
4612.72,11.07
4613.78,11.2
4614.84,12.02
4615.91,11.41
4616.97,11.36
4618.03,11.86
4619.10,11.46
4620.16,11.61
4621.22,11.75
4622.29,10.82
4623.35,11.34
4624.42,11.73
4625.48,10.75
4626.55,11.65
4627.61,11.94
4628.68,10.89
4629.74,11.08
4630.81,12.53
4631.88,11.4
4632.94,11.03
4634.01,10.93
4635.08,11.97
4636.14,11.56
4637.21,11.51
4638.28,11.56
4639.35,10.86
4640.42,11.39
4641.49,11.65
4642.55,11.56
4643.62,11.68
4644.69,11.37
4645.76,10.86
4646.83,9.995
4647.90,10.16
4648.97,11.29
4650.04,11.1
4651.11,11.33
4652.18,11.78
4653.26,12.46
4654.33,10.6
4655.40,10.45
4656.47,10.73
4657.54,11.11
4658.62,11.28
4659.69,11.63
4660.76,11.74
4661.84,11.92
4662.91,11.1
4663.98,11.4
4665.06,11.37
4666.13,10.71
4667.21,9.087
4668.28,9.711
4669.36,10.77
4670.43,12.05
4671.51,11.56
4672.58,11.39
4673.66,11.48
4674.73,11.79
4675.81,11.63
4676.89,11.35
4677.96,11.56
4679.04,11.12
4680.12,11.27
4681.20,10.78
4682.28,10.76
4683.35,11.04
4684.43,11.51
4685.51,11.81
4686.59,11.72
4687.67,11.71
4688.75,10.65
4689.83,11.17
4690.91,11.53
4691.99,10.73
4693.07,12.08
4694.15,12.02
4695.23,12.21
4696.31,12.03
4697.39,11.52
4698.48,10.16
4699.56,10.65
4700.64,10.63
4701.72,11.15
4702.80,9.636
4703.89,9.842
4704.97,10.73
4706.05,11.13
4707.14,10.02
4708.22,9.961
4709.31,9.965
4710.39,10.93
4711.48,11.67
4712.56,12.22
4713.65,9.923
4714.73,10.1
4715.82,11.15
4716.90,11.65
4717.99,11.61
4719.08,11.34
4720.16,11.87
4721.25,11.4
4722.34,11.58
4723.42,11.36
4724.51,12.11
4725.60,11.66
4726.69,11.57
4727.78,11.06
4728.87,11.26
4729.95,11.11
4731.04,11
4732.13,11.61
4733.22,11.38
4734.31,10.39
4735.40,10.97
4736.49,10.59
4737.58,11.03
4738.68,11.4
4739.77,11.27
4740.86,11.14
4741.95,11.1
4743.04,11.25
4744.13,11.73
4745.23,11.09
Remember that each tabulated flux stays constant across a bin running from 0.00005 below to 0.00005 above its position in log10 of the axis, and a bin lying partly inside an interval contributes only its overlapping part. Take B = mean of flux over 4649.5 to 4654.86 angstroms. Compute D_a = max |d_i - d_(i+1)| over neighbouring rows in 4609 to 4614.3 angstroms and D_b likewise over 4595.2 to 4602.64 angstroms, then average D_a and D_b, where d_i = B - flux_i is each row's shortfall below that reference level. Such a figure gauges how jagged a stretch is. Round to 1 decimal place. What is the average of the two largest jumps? 0.9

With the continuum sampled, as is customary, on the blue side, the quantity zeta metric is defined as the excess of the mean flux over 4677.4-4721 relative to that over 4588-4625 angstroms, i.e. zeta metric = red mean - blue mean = -0.27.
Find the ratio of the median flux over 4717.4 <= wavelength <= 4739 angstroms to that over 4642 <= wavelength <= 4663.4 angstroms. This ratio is 1.01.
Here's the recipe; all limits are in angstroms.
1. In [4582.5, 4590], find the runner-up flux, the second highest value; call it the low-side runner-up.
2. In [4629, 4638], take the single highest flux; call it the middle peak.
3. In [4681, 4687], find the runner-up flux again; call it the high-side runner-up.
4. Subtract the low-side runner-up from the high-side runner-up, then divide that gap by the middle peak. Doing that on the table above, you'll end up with 0.04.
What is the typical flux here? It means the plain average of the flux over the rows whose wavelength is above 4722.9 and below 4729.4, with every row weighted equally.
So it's 11.5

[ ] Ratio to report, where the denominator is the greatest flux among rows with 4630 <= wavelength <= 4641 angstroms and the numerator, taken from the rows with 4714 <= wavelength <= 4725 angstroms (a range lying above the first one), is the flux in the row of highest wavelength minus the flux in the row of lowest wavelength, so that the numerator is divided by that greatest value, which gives 0.16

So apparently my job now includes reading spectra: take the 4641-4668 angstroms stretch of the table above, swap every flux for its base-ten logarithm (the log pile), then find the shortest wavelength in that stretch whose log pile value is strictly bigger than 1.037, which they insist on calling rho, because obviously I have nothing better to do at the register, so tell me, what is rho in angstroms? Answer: 4641.49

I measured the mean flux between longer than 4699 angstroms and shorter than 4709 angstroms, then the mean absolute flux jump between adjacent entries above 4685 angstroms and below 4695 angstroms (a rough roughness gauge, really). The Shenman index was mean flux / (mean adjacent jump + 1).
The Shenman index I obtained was 6.8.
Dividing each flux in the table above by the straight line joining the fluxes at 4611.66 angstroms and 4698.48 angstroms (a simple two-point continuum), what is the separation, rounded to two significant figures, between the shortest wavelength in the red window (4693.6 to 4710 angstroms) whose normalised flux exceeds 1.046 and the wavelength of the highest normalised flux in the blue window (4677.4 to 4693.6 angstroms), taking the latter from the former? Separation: 1.1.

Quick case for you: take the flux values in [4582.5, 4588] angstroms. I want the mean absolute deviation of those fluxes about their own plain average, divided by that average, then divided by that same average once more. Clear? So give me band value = 0.0032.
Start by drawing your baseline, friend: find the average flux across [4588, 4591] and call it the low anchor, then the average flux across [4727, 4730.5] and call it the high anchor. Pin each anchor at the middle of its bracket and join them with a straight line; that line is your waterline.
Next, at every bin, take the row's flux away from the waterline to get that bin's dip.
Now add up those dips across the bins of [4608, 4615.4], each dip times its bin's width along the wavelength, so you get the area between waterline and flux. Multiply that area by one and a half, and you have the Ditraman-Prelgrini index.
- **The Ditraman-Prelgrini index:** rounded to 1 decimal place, -0.2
